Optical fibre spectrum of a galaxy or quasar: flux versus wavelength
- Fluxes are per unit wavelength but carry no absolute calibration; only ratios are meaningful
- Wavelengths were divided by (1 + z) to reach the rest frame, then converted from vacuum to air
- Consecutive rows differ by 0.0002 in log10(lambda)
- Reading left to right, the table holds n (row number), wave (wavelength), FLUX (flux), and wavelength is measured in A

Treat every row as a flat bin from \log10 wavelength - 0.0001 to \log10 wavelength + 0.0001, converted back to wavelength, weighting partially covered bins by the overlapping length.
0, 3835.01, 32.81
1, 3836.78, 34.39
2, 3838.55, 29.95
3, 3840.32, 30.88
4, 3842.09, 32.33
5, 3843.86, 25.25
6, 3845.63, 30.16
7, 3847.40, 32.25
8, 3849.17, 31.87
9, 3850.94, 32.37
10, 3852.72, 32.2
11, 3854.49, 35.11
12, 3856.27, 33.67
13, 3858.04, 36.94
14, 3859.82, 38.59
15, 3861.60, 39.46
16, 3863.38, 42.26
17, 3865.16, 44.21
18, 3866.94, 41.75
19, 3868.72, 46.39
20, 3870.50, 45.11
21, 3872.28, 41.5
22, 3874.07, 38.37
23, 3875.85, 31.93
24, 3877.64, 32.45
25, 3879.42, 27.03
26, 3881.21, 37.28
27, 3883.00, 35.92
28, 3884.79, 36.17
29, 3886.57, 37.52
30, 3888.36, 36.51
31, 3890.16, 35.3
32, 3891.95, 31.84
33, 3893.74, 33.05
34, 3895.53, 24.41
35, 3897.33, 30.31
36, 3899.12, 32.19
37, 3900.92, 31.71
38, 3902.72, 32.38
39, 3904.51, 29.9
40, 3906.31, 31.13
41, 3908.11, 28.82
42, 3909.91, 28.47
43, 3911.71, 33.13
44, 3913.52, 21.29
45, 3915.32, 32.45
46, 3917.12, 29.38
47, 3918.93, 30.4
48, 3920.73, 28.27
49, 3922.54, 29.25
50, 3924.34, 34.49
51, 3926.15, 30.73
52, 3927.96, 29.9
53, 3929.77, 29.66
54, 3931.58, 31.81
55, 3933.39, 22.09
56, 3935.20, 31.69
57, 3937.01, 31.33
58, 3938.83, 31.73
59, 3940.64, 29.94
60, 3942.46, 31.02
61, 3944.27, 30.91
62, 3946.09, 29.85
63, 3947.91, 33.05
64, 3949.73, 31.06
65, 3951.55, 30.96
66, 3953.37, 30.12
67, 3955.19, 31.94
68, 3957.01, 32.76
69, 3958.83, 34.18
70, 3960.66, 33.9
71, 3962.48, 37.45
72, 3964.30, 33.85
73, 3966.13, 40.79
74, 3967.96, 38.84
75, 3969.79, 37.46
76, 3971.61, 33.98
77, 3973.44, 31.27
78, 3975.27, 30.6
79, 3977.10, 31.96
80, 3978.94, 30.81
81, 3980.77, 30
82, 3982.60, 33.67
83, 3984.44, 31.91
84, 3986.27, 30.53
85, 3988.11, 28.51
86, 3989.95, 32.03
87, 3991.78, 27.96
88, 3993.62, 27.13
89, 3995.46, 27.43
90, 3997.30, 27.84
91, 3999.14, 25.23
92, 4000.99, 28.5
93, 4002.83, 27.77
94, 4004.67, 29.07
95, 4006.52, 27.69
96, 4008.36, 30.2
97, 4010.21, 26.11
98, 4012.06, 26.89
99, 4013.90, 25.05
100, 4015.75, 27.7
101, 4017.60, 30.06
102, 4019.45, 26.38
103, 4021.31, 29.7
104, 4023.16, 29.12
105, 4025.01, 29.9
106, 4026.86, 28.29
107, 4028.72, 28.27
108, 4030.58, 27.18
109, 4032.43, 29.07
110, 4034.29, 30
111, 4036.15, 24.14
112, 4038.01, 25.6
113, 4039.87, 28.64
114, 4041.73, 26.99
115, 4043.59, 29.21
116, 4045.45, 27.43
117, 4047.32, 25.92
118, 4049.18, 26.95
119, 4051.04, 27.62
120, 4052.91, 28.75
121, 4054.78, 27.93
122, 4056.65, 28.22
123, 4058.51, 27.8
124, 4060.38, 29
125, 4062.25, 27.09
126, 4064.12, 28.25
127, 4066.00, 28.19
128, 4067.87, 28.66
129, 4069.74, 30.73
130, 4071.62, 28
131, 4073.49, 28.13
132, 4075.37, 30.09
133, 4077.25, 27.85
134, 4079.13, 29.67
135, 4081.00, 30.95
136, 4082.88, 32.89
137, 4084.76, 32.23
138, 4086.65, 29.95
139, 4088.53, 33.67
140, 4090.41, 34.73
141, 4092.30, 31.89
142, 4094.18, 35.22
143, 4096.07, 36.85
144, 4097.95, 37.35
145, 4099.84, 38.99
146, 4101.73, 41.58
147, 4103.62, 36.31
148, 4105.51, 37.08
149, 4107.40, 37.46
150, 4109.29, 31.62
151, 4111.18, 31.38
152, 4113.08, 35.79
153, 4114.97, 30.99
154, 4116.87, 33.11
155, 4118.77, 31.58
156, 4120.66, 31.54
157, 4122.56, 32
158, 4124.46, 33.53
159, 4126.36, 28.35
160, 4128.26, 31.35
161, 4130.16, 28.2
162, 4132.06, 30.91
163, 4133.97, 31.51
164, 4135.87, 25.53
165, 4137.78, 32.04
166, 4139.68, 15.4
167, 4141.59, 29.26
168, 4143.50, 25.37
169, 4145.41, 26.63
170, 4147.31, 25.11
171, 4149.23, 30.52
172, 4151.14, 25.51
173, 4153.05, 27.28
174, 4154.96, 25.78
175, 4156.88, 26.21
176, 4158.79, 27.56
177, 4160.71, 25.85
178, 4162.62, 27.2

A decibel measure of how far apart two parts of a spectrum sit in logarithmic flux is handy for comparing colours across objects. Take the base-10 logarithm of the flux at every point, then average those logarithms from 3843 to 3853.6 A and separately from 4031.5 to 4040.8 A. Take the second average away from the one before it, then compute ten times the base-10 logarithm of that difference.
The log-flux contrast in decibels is -13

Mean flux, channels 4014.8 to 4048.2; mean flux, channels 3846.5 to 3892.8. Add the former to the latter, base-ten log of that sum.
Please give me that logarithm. 1.81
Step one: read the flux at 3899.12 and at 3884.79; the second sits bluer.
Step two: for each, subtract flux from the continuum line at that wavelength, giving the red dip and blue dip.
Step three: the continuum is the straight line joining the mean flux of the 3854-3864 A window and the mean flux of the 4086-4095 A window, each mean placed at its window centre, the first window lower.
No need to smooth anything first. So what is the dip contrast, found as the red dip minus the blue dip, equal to 3.7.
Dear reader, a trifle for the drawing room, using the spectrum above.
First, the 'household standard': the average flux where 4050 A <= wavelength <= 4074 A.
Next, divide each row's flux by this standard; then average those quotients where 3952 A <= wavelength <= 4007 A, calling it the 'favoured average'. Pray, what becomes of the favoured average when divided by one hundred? 0.0111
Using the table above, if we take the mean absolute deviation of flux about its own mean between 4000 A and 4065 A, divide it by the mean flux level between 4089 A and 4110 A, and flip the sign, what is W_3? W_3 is -0.031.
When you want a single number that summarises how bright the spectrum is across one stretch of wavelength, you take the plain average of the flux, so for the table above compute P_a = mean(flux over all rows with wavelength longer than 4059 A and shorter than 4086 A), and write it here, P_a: 29.4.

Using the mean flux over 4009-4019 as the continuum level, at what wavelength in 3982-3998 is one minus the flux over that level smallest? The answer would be 3982.60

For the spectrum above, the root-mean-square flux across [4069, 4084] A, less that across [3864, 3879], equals -11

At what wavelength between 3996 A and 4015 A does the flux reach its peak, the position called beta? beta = 4008.36 A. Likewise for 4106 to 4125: 4107.40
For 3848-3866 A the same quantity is 3865.16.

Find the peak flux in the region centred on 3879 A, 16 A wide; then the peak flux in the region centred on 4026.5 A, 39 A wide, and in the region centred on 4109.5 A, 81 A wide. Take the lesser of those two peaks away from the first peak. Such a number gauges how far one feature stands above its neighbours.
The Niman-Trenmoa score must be 11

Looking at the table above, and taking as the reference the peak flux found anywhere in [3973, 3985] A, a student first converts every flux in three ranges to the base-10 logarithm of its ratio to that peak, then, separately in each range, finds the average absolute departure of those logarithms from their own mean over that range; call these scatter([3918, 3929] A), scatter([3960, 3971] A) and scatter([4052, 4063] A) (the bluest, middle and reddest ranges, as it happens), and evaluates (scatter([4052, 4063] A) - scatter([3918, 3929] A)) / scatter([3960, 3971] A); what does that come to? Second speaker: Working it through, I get -0.45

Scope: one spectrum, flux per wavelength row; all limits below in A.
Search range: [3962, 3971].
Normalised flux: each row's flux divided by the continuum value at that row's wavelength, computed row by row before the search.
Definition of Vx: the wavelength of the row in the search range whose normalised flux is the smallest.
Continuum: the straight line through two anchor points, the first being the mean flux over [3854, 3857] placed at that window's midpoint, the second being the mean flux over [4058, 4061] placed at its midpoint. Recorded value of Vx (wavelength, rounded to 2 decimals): 3964.30 A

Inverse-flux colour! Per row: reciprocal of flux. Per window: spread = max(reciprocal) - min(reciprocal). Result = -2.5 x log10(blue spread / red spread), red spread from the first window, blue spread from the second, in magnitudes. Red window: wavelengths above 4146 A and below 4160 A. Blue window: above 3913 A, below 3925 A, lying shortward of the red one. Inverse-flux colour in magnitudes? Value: -1.01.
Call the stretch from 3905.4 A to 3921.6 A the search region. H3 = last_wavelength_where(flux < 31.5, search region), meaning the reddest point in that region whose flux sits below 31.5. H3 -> 3920.73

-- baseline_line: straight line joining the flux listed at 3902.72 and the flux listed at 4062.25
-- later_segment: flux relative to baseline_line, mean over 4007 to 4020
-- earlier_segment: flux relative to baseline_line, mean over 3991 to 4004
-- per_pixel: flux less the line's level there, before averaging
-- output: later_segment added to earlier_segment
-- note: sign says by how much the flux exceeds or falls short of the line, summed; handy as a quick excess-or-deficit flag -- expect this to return -3.0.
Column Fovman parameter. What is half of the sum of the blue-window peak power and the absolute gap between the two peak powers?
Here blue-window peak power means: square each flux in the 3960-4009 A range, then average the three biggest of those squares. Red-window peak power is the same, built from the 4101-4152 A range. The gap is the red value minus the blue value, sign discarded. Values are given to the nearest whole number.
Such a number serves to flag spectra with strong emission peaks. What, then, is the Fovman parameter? 774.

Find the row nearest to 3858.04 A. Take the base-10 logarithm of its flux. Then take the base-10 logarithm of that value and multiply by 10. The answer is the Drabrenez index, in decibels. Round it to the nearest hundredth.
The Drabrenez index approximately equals 1.95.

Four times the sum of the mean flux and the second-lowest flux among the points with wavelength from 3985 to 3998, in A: 225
